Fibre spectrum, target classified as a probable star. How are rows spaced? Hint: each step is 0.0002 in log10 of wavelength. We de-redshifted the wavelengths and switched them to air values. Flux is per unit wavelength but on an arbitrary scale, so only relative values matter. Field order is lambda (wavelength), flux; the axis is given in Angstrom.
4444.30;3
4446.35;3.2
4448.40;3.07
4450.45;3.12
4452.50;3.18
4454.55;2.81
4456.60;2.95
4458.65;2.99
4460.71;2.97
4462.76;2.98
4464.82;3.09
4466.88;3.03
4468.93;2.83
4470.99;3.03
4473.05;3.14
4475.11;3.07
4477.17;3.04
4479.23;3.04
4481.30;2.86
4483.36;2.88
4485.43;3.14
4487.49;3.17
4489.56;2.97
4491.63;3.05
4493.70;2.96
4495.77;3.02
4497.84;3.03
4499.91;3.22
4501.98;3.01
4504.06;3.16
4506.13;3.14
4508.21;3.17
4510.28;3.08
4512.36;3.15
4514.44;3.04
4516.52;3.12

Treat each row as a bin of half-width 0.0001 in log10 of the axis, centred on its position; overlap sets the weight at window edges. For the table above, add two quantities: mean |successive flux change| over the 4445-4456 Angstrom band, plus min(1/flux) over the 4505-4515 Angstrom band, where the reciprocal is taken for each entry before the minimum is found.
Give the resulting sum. 0.468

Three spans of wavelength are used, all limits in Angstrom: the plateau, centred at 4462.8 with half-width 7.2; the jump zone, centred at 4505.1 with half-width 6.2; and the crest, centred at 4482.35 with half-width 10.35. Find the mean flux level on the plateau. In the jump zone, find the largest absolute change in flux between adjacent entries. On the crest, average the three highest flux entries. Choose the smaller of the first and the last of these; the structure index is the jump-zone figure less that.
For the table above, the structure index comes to -2.77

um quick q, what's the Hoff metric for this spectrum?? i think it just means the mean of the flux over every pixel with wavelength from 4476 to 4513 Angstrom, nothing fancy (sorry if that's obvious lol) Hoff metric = 3.06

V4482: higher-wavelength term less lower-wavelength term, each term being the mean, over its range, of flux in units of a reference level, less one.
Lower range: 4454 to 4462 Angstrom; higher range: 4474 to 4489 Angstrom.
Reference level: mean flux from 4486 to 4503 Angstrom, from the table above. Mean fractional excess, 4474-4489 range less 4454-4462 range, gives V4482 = 0.03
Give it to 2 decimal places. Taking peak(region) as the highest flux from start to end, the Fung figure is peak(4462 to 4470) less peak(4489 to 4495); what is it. 0.04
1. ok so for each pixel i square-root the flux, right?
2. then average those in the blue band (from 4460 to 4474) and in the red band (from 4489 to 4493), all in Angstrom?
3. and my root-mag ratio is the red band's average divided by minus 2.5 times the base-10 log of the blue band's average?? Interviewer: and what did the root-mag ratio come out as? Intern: -2.90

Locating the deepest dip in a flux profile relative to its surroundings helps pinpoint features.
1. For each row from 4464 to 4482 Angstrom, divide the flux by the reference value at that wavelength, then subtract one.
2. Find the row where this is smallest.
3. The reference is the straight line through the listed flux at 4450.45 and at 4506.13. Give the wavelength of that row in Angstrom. 4468.93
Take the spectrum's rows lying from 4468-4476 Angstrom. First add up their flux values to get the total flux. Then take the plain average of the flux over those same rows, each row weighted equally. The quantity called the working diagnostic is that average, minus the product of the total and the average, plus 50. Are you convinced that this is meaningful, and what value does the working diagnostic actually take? 16.6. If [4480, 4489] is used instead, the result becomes 16.7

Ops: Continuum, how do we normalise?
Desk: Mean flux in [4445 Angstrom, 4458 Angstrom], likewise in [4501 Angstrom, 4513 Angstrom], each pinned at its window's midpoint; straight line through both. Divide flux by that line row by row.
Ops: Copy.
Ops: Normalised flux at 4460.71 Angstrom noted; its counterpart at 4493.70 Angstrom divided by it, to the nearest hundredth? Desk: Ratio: 0.98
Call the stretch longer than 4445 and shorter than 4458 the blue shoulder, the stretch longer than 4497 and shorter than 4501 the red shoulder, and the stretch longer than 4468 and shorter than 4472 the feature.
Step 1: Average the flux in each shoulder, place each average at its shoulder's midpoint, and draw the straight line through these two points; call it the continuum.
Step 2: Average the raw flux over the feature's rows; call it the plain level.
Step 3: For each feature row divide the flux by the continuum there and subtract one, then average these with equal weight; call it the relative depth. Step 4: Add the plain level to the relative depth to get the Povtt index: 2.88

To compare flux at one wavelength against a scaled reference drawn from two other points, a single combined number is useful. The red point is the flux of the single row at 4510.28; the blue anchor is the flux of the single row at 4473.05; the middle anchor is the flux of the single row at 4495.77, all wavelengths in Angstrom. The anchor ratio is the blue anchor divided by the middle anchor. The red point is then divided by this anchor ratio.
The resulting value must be 2.96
